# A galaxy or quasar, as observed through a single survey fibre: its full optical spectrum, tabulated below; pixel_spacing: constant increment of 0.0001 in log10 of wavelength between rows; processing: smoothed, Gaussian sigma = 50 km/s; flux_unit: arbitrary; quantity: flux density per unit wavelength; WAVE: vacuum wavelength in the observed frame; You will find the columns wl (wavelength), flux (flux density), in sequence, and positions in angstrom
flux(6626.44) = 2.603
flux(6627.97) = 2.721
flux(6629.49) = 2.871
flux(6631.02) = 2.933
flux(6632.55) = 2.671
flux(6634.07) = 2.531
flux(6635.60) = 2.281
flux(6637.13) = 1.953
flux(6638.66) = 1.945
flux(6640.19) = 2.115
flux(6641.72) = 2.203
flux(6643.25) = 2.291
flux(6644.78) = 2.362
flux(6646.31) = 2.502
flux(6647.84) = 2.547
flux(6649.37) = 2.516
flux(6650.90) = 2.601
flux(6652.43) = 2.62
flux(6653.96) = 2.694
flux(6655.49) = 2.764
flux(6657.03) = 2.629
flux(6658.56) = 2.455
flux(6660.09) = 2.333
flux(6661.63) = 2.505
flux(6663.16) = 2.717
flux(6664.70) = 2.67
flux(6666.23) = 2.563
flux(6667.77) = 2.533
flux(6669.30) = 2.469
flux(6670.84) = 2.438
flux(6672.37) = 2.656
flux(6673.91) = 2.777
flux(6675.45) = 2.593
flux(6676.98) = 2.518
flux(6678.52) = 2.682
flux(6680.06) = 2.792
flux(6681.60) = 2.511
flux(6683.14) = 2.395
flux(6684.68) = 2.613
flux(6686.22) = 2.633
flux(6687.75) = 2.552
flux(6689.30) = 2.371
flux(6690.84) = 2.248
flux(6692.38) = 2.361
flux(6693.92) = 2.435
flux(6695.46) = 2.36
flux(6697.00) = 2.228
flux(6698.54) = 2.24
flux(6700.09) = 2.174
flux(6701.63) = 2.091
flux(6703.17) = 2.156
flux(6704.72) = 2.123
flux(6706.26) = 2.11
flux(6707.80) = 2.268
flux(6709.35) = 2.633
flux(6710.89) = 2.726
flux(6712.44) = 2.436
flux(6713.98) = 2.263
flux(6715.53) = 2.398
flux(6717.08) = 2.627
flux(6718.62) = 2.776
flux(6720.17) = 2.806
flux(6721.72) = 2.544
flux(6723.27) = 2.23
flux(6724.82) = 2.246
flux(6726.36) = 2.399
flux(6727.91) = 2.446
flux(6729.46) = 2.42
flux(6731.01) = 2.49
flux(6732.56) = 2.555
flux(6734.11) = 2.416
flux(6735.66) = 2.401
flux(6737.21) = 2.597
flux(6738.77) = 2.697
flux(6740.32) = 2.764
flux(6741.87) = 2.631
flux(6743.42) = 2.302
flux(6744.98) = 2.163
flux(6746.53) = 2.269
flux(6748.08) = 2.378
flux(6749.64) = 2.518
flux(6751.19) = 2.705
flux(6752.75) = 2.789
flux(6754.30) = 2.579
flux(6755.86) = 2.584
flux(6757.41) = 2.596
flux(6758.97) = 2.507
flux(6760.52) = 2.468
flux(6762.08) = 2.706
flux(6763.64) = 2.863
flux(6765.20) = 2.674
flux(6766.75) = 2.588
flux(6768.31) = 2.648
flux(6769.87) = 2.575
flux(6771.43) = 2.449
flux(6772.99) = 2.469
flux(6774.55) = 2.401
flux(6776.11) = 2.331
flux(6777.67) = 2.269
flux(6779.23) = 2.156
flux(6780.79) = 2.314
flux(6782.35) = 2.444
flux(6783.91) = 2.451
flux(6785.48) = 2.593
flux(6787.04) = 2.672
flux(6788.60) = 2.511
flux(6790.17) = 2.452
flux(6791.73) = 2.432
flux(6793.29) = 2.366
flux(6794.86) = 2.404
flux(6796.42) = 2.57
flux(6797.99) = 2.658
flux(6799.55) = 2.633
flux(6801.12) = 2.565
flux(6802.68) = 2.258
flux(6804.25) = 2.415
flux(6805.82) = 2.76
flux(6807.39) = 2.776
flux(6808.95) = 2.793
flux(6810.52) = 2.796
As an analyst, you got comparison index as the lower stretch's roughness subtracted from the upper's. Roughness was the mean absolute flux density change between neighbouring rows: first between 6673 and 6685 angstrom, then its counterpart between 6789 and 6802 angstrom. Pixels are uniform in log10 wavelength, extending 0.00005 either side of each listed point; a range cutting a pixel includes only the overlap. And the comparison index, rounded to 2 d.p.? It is -0.10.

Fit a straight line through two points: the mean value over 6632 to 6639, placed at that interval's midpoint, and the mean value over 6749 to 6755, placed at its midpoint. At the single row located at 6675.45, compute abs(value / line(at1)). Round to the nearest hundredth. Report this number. 1.08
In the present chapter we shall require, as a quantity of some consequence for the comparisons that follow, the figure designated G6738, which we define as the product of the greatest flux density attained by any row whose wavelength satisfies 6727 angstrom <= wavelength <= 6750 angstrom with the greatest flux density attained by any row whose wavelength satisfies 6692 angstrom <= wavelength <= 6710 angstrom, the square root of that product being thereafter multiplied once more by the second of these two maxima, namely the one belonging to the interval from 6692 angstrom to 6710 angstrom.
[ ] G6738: 7.1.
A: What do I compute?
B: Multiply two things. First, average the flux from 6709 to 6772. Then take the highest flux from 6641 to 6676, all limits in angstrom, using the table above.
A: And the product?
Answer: 7.03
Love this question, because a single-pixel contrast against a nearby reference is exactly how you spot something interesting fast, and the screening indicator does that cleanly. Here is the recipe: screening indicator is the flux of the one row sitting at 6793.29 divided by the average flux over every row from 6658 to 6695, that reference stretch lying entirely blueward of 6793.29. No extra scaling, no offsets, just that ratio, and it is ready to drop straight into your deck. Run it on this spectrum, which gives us 0.93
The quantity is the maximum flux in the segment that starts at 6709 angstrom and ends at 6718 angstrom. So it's 2.726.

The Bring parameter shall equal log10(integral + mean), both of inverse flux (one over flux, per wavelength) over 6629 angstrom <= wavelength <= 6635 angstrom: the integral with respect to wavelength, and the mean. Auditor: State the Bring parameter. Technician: 0.41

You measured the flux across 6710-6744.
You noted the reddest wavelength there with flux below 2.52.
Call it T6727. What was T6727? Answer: 6743.42 angstrom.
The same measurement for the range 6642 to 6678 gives 6676.98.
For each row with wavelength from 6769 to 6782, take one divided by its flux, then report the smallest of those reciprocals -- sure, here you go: 0.388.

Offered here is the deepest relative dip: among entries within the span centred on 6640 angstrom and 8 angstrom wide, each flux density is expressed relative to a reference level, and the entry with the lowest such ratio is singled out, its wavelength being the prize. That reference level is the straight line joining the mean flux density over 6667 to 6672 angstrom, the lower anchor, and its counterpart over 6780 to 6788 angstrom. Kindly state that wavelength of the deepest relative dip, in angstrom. 6638.66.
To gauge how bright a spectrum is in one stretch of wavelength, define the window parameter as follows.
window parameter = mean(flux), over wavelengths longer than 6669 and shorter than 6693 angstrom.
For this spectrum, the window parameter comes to 2.54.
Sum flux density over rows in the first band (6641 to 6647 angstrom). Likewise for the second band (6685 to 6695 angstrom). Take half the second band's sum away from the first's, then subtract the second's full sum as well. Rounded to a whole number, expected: -13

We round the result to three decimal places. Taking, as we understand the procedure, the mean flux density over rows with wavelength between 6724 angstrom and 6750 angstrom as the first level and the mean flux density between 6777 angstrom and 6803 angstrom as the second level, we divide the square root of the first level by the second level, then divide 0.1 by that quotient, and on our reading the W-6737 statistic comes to 0.157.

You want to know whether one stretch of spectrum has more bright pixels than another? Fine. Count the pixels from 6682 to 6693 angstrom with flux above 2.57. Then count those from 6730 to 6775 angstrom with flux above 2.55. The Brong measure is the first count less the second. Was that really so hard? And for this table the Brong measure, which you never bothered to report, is -14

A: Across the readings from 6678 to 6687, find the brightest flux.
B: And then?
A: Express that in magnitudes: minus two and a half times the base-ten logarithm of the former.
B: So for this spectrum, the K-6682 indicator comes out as -1.11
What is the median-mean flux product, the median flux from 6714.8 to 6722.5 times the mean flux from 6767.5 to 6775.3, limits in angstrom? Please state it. 6.59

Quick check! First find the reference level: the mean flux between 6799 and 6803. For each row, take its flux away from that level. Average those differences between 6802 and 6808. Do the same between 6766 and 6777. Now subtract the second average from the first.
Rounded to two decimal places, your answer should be -0.06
